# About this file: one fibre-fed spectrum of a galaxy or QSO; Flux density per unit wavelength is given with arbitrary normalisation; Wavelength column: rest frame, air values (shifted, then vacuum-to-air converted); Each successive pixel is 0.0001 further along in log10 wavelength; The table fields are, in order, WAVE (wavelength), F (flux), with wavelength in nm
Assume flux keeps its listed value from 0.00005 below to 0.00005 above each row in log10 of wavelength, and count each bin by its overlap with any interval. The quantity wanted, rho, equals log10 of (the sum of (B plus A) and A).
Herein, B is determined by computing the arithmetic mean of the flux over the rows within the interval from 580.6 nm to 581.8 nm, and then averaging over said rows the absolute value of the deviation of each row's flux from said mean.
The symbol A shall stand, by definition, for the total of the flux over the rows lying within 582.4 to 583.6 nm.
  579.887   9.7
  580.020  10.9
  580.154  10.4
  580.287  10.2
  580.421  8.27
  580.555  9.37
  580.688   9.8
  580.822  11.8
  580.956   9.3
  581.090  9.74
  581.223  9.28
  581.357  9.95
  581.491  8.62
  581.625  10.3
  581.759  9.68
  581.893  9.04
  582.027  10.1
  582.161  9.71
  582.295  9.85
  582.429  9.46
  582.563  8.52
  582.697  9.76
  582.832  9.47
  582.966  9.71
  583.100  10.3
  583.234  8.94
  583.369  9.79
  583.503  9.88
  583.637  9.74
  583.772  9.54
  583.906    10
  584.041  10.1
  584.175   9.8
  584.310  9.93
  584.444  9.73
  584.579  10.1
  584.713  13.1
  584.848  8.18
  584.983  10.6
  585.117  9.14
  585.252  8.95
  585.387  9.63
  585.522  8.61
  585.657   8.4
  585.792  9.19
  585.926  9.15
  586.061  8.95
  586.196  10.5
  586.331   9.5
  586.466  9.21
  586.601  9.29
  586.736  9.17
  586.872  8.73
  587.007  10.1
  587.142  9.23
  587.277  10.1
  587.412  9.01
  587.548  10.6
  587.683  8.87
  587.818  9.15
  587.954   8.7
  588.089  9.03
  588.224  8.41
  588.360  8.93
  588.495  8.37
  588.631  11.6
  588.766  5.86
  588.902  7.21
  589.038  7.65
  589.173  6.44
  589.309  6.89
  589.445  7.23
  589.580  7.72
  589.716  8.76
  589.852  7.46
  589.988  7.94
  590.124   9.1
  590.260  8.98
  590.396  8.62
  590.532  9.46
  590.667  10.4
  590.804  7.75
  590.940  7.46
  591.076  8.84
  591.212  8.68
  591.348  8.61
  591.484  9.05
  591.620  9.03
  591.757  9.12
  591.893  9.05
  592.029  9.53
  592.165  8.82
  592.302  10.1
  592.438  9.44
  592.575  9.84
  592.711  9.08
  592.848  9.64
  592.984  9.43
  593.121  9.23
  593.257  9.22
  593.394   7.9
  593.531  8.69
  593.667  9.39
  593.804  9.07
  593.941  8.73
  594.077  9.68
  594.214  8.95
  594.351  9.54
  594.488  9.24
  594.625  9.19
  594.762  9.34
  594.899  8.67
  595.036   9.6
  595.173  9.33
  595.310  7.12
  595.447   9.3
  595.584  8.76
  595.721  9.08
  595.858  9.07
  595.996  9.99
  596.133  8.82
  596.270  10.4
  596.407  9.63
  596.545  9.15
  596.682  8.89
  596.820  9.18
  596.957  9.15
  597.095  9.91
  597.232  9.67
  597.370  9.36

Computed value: 2.24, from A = 86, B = 0.57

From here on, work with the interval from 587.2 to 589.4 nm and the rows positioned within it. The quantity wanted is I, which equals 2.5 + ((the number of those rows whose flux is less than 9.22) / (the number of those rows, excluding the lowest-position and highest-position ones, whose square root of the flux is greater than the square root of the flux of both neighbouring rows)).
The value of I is 4.67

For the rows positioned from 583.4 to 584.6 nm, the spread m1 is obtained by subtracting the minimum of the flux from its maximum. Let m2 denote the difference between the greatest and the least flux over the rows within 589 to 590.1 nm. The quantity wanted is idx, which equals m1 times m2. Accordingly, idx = 1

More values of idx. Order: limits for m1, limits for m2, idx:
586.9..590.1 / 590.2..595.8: 19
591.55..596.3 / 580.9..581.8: 6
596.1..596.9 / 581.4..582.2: 3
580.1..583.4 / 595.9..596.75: 6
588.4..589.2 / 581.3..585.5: 28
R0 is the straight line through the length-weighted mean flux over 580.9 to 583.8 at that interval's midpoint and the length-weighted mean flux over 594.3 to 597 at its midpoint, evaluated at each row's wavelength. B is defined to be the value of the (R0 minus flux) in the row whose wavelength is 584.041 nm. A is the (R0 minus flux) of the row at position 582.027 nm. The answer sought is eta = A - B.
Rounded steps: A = -0.5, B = -0.6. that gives 0.1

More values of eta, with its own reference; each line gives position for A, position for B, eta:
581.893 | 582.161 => 0.7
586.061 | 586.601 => 0.4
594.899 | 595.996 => 1.4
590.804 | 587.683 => 1.0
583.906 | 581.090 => -0.3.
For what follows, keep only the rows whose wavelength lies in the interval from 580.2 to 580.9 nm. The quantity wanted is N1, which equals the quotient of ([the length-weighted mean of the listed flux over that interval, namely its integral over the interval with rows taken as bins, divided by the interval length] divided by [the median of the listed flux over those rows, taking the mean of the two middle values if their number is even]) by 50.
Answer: 0.0202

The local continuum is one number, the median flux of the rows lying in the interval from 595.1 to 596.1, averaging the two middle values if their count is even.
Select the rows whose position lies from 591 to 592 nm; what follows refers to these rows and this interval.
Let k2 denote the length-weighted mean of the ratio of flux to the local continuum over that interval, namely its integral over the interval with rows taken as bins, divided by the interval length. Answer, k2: 0.98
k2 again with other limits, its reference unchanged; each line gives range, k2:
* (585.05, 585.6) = 1.00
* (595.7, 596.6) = 1.04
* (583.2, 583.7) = 1.06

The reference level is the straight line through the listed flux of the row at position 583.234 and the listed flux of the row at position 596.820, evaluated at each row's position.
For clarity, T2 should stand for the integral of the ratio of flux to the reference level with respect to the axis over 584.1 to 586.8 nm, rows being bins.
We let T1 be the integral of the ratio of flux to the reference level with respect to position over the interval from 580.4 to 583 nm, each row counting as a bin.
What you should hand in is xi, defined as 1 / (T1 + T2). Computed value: 0.176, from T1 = 2.80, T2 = 2.88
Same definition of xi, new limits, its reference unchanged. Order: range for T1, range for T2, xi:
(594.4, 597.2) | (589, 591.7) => 0.189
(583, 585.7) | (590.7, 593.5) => 0.175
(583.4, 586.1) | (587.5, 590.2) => 0.186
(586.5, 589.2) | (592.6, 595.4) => 0.184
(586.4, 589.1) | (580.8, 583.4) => 0.182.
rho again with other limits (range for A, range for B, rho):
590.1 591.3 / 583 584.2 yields 2.20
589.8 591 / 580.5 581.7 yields 2.19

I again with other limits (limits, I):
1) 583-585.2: 3.10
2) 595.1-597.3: 4.00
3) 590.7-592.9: 4.33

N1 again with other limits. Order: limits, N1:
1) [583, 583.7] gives 0.0199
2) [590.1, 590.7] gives 0.0204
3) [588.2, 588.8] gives 0.0209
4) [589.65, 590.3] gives 0.0192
